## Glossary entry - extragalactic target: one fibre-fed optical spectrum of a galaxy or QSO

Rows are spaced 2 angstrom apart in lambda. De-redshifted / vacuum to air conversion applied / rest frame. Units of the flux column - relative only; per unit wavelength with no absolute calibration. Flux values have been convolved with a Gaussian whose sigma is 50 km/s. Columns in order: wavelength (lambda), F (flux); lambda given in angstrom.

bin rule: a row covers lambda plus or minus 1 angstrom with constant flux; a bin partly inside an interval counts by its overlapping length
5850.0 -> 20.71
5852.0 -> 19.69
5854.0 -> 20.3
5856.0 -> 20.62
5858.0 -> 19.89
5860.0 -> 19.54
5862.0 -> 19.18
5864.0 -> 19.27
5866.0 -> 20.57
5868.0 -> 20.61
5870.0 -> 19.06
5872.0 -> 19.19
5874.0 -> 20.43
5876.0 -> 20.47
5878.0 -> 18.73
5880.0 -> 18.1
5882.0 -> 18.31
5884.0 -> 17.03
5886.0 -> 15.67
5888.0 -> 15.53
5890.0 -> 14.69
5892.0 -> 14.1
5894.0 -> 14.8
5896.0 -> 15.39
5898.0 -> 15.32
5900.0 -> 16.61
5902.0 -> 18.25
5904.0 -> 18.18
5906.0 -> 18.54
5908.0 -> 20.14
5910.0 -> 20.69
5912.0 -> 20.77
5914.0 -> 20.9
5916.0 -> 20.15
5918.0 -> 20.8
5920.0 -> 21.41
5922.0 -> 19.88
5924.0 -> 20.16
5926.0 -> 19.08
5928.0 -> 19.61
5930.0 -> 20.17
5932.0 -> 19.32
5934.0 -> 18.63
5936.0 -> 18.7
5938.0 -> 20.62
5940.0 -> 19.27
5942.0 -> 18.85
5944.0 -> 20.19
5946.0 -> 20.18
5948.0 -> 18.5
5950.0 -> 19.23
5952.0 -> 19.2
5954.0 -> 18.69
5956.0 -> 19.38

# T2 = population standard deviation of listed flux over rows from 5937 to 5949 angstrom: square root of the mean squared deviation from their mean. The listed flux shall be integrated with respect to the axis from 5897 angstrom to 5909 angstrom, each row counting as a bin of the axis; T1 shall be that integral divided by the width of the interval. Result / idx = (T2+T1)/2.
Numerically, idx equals 9.3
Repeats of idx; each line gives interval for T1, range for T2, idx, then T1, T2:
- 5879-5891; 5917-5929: 8.7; 16.6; 0.77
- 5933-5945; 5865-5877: 10.0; 19.4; 0.66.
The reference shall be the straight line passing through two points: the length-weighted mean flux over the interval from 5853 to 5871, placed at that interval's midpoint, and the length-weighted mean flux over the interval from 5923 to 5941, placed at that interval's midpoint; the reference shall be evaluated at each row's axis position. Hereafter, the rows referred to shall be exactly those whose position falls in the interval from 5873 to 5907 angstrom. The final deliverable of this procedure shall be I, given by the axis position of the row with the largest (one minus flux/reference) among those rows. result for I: 5892.0 angstrom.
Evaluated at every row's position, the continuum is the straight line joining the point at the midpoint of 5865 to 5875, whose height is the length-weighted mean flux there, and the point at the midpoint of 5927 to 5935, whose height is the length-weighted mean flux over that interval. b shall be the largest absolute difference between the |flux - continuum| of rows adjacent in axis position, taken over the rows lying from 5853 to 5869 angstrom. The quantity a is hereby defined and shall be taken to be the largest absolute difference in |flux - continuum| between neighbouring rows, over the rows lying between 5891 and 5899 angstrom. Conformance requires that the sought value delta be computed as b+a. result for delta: 1.06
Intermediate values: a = 0.7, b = 0.34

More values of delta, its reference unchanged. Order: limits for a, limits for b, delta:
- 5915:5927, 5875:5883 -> 2.13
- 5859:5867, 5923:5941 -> 1.51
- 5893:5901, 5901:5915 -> 1.92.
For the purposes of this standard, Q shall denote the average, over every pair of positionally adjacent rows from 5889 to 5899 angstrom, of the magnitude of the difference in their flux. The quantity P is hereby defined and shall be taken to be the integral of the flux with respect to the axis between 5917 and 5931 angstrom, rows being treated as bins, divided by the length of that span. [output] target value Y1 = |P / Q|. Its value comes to 41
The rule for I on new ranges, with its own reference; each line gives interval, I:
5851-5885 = 5884.0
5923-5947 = 5934.0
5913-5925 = 5922.0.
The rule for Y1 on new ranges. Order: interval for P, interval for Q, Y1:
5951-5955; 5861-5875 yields 26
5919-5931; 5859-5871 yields 30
